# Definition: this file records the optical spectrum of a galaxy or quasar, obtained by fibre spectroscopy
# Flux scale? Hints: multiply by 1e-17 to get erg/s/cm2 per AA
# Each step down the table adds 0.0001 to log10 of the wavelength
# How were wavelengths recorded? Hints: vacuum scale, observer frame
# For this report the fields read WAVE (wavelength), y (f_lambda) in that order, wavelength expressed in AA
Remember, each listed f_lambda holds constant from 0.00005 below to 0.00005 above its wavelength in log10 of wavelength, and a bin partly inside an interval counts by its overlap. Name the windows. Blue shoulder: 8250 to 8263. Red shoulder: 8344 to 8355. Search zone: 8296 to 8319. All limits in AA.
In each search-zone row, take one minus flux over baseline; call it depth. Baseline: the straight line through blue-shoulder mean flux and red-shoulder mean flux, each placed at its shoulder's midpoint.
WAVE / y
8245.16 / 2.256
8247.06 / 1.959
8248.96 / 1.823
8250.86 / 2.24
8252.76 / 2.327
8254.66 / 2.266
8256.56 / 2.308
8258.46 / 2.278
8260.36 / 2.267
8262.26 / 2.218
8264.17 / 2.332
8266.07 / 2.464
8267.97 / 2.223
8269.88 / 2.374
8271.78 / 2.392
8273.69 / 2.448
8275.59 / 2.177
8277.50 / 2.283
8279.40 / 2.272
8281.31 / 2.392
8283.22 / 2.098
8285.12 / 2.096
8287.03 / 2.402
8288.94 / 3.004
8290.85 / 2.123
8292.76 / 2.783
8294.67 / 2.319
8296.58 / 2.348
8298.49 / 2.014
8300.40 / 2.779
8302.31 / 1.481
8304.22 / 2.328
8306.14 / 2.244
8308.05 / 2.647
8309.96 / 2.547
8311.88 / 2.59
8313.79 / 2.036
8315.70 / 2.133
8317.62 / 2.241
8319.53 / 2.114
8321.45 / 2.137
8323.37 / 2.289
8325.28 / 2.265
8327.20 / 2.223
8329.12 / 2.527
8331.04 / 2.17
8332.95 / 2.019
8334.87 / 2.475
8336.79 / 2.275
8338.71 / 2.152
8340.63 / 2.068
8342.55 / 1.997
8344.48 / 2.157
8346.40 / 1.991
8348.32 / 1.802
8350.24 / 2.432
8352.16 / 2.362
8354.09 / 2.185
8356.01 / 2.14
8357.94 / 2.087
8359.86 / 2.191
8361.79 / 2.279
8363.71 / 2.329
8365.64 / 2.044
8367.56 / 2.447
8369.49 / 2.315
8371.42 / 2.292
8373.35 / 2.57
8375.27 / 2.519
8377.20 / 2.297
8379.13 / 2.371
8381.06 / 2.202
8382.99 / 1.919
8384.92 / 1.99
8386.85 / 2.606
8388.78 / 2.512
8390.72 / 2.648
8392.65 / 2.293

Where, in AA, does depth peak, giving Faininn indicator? 8302.31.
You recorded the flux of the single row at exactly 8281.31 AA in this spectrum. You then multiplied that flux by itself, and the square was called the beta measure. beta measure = 5.72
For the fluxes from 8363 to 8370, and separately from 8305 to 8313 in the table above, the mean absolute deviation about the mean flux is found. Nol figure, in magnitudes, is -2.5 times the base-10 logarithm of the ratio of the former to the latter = 0.10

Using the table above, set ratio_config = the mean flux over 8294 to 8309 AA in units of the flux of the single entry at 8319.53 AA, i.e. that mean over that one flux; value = 1.07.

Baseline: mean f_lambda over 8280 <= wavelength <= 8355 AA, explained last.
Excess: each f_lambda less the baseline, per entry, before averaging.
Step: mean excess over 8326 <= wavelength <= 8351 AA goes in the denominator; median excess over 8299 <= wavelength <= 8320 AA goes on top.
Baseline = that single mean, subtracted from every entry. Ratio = 0.2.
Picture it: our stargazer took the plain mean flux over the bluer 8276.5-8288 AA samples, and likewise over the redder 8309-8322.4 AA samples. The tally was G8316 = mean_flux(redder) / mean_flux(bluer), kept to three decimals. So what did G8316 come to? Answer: 1.000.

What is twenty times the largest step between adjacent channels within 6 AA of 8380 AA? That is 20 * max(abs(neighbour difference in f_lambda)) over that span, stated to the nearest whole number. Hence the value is 6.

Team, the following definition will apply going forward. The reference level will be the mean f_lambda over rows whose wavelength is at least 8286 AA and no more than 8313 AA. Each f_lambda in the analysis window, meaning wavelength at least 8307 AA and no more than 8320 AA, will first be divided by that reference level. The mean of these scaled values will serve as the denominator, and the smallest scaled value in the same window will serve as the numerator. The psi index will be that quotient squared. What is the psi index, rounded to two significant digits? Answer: 0.76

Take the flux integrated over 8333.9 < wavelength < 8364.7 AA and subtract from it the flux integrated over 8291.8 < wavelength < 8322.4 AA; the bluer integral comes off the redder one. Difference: -3.1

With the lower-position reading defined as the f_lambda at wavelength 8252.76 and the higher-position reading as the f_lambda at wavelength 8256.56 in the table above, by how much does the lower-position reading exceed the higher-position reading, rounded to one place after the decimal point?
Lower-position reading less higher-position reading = 0.0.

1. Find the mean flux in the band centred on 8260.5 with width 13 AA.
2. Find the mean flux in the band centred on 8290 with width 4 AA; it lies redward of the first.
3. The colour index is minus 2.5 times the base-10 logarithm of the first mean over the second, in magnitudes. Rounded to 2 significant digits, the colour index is 0.12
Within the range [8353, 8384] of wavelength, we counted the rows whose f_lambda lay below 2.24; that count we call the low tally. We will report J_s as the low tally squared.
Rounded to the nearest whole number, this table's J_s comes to 49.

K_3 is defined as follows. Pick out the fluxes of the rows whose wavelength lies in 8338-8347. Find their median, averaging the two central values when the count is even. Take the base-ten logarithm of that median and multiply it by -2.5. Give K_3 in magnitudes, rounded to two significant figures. -0.79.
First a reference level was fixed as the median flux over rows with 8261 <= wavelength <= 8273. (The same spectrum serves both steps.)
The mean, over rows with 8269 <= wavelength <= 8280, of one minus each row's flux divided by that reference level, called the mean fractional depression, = 0.012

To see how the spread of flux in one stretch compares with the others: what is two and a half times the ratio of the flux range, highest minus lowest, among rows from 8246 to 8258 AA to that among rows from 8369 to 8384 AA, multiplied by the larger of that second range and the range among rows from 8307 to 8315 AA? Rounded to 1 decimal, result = 1.3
